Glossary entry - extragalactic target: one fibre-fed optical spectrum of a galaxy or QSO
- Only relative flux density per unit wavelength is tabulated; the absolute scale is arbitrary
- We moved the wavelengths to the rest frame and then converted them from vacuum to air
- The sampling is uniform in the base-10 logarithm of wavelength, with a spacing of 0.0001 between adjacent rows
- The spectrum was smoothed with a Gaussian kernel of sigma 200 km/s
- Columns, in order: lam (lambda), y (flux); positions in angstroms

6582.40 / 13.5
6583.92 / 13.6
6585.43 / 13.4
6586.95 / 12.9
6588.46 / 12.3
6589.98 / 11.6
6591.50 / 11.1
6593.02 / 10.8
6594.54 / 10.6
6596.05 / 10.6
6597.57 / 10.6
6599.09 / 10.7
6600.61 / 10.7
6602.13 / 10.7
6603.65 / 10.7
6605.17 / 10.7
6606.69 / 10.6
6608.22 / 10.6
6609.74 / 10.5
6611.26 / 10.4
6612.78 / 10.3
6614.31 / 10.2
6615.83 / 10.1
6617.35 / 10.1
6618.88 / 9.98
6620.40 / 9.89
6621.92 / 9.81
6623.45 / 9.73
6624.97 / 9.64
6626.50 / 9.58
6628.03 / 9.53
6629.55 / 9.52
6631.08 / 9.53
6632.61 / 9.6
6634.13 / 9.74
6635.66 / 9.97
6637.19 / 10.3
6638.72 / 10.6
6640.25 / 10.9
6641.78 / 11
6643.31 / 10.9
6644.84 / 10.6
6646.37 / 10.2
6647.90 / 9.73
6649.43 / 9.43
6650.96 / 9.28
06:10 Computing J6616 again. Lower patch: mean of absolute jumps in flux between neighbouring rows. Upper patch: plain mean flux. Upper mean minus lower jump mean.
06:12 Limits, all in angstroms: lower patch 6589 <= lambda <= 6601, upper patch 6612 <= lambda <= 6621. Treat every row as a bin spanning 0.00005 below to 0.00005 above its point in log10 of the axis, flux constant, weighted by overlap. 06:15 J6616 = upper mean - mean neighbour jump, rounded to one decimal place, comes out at 9.9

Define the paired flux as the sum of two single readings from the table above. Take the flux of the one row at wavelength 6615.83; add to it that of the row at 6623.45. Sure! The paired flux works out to 19.8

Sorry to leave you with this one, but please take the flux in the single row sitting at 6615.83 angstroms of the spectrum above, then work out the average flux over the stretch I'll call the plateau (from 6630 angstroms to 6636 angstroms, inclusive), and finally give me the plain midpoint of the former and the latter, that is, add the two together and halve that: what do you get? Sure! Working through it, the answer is 9.9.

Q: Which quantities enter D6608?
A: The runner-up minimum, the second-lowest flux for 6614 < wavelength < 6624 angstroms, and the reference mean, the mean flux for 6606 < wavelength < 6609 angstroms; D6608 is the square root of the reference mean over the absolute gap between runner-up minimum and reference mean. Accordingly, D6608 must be 3.7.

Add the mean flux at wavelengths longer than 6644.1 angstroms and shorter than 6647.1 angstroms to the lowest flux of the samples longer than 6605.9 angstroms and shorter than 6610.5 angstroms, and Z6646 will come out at 20.9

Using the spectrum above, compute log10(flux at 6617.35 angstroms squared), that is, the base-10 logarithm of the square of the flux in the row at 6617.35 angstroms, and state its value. 2.01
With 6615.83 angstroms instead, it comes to 2.01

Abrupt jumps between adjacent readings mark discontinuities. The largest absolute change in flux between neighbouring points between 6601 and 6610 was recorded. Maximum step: 0.100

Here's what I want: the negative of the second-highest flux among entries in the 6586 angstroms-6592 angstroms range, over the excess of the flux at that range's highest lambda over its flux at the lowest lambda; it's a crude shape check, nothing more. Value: 7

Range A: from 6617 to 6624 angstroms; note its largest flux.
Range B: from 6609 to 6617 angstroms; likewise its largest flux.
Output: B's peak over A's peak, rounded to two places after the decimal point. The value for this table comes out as 1.04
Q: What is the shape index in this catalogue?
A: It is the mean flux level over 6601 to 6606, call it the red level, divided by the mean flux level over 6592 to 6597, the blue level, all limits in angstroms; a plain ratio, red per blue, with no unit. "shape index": 1.00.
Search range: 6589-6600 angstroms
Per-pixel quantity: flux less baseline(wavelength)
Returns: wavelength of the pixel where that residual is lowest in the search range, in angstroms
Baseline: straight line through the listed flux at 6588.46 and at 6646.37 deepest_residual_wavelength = 6594.54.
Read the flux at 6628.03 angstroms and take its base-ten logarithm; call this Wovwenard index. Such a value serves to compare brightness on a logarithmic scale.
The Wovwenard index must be 0.98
